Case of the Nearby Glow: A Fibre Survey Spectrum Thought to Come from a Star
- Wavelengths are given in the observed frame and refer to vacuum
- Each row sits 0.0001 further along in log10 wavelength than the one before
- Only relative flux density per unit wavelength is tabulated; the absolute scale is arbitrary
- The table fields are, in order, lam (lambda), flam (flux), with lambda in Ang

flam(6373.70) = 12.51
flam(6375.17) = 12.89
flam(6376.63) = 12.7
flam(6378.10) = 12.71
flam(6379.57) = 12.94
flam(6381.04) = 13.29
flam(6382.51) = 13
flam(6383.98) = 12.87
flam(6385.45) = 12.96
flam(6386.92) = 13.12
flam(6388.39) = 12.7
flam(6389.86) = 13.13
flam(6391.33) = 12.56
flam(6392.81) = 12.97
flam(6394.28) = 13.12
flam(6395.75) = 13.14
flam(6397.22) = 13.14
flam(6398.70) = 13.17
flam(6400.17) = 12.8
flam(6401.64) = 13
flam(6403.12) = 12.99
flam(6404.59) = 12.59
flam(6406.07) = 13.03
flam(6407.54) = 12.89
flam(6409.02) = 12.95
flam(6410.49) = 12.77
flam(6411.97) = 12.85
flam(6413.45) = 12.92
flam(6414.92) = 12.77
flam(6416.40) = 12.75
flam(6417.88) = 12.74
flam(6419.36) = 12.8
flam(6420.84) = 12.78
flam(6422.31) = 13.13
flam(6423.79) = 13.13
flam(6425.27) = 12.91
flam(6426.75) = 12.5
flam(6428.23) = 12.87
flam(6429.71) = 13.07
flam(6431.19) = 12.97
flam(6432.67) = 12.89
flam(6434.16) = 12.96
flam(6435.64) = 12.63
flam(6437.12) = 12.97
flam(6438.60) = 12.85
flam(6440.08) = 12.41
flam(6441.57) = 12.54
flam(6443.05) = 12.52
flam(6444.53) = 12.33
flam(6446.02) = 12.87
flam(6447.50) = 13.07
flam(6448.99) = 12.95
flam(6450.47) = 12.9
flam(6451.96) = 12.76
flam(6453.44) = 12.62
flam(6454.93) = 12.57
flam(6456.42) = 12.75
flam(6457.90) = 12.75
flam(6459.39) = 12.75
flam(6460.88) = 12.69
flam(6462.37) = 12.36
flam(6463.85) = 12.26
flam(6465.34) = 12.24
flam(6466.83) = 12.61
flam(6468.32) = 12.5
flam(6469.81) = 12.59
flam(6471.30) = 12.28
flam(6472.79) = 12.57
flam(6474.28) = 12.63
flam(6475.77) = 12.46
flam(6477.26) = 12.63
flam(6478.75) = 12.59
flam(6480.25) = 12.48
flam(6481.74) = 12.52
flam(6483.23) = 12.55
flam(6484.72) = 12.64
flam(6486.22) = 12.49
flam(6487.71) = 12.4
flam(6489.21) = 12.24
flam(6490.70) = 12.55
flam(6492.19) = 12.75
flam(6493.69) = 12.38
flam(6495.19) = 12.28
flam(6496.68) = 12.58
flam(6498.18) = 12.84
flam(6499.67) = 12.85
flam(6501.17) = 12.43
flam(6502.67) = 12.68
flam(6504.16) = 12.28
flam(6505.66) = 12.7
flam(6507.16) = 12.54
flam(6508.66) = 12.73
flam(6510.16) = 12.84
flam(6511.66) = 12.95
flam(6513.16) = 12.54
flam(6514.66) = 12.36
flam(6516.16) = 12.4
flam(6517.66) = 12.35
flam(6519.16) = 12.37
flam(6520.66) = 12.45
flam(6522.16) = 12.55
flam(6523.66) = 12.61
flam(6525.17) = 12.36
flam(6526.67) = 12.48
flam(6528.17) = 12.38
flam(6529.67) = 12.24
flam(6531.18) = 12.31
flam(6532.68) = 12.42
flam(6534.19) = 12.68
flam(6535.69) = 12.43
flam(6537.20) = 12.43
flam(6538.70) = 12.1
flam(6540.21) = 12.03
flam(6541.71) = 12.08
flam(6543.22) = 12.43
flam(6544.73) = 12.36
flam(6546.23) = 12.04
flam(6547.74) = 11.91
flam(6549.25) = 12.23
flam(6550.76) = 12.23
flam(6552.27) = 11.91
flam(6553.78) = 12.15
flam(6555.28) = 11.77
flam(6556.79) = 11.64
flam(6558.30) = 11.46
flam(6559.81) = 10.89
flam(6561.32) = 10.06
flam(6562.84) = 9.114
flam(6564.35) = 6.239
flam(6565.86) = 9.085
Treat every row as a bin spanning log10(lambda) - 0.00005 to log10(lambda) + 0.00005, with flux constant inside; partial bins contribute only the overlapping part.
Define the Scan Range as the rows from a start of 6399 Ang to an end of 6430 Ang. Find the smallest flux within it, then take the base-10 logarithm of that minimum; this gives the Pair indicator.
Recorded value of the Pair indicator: 1.10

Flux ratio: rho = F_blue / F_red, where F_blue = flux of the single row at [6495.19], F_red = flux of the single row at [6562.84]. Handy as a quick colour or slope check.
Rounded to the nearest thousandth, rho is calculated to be 1.347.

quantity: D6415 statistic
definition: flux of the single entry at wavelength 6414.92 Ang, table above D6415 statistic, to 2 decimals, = 12.77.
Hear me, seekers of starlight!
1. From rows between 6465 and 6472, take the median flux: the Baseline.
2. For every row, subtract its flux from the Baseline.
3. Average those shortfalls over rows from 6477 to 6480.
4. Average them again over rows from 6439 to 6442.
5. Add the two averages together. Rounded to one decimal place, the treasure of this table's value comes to -0.1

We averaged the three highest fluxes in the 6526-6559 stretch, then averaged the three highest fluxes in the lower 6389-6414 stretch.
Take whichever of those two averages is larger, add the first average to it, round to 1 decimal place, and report 25.7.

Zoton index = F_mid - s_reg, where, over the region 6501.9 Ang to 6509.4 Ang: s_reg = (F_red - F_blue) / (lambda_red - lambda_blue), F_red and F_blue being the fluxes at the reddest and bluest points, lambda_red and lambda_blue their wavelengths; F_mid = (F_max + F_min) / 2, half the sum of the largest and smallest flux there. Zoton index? 12.5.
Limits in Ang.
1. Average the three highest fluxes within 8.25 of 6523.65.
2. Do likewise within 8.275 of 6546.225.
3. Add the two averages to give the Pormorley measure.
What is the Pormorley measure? 24.9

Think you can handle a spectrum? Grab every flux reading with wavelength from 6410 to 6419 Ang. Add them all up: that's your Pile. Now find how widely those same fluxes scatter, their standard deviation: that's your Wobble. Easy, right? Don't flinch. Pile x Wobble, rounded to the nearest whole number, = 5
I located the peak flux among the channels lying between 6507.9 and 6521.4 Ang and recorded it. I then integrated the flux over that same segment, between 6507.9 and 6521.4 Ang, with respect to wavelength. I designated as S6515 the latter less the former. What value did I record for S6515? 156.5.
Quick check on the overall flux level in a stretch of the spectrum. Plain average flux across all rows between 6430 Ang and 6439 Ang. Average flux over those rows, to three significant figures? 12.9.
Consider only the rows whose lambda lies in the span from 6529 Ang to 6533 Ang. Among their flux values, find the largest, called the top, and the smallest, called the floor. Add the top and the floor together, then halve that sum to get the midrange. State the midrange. 12.33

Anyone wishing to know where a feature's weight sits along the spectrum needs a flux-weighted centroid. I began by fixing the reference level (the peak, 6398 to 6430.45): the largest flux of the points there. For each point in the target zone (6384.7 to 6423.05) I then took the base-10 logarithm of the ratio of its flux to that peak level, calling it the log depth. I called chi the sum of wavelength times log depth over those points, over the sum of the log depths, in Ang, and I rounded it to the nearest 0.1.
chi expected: 6406.0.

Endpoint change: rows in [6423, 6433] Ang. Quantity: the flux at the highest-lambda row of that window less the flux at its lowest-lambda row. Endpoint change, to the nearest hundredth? -0.24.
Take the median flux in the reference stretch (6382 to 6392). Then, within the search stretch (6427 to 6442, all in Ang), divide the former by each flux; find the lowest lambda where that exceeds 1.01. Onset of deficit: 6435.64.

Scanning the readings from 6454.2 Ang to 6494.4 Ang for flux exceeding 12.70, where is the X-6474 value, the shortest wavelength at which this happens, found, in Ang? 6456.42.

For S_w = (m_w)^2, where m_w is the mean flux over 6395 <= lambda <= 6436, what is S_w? 166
